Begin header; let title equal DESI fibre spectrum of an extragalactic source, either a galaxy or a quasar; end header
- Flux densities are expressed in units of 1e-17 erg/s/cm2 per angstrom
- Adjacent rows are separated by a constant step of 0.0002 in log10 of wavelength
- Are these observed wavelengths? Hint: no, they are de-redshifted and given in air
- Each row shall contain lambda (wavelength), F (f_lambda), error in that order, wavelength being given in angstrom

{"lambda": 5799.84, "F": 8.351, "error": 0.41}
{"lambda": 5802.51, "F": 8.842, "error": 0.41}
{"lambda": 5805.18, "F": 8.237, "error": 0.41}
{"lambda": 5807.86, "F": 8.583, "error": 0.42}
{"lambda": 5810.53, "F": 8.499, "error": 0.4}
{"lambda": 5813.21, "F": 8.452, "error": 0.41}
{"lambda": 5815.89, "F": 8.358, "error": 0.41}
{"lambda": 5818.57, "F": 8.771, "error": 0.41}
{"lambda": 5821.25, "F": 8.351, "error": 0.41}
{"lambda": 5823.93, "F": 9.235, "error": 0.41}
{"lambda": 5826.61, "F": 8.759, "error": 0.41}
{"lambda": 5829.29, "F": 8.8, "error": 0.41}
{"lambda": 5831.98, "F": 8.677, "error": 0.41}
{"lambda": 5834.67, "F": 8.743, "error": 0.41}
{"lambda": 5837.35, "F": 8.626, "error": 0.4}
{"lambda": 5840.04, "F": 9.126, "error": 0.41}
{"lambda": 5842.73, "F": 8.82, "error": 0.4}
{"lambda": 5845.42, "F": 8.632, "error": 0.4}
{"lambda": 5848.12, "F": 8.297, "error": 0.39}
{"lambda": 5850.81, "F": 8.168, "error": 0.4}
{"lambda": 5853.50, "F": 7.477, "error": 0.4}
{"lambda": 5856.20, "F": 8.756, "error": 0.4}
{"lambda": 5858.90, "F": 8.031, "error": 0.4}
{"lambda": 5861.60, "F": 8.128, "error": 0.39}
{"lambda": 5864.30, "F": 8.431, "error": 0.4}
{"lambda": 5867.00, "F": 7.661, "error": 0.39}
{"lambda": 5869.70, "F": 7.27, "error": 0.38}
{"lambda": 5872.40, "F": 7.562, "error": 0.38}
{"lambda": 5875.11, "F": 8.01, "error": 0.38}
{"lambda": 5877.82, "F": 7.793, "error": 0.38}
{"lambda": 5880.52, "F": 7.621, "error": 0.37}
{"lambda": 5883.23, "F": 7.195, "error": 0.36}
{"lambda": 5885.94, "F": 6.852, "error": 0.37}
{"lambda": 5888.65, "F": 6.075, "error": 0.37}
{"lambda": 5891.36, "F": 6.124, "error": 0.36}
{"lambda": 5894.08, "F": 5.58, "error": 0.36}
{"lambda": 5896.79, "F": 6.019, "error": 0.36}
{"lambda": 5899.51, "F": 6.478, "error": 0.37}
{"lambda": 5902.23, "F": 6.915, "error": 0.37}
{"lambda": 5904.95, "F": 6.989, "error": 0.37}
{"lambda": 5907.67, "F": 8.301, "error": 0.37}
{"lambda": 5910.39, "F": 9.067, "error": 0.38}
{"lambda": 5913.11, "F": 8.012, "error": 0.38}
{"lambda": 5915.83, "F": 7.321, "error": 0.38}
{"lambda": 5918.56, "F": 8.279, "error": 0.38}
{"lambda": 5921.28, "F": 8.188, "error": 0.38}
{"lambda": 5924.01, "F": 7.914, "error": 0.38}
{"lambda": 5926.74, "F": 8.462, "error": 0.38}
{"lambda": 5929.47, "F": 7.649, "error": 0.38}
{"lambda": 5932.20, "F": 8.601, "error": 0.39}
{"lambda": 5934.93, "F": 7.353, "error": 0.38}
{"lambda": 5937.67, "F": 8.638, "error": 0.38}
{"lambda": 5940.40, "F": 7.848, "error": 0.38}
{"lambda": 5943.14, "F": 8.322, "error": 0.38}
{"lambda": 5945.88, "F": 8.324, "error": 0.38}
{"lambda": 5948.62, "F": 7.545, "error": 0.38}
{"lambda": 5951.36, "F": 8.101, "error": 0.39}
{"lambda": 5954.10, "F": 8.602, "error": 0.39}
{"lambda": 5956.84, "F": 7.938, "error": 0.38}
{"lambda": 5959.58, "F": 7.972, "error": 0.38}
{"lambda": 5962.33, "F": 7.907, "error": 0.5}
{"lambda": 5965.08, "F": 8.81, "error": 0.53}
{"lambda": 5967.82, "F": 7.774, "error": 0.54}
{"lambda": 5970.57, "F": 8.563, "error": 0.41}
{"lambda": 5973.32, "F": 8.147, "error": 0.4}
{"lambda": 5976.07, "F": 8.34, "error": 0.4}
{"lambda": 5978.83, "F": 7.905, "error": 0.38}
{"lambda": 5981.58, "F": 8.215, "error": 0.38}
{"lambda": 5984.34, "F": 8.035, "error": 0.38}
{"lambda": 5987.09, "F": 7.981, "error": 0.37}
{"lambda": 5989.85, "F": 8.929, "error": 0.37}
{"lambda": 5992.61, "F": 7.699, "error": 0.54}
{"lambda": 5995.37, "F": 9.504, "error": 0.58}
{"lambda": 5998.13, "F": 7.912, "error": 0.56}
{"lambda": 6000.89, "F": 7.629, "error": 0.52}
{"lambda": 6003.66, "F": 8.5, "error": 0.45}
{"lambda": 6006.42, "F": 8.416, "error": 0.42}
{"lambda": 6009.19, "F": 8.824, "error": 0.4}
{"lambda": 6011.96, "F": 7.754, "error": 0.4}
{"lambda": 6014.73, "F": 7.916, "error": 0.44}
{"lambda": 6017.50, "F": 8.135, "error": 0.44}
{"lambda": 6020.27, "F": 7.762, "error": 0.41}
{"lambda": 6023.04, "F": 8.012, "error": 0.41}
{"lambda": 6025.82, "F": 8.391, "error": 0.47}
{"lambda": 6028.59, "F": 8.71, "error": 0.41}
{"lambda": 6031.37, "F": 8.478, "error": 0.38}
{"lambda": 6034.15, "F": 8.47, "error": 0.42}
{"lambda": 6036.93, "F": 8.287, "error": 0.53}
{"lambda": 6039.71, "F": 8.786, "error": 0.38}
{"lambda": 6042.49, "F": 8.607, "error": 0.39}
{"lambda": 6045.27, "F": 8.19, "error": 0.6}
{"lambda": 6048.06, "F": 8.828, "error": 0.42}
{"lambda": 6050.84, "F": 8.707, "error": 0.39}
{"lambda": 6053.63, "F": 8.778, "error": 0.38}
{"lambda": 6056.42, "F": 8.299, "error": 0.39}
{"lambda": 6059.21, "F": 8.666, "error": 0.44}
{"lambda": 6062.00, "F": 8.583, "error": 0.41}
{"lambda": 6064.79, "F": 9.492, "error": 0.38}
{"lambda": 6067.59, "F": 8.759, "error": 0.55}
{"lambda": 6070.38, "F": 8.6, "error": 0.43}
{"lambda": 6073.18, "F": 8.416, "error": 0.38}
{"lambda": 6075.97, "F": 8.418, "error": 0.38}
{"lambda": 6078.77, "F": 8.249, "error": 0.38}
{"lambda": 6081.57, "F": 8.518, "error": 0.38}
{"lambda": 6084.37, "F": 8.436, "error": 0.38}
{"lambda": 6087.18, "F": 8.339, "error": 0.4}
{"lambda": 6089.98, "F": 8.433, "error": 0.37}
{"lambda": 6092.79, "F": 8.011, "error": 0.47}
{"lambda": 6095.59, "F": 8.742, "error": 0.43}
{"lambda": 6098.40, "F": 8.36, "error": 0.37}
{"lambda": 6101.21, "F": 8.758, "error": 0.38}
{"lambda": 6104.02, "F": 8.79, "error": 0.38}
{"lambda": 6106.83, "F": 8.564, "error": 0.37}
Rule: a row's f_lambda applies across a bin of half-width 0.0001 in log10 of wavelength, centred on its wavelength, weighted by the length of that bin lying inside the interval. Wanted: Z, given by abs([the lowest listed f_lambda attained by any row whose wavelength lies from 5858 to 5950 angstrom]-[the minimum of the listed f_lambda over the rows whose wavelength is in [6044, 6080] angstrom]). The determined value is 2.6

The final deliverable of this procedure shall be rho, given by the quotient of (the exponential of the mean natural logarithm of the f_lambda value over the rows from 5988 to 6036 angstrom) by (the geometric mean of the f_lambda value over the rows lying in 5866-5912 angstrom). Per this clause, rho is 1.17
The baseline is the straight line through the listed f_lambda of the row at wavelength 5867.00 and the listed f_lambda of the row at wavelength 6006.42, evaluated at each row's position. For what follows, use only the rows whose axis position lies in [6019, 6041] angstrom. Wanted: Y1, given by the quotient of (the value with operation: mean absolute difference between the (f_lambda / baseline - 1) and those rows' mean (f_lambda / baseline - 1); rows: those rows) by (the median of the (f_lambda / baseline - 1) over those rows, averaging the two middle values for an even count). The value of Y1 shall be -2.2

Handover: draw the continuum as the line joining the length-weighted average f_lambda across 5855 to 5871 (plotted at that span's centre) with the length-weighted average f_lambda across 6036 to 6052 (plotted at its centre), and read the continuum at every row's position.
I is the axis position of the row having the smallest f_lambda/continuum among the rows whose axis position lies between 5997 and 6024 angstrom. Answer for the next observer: 6000.89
